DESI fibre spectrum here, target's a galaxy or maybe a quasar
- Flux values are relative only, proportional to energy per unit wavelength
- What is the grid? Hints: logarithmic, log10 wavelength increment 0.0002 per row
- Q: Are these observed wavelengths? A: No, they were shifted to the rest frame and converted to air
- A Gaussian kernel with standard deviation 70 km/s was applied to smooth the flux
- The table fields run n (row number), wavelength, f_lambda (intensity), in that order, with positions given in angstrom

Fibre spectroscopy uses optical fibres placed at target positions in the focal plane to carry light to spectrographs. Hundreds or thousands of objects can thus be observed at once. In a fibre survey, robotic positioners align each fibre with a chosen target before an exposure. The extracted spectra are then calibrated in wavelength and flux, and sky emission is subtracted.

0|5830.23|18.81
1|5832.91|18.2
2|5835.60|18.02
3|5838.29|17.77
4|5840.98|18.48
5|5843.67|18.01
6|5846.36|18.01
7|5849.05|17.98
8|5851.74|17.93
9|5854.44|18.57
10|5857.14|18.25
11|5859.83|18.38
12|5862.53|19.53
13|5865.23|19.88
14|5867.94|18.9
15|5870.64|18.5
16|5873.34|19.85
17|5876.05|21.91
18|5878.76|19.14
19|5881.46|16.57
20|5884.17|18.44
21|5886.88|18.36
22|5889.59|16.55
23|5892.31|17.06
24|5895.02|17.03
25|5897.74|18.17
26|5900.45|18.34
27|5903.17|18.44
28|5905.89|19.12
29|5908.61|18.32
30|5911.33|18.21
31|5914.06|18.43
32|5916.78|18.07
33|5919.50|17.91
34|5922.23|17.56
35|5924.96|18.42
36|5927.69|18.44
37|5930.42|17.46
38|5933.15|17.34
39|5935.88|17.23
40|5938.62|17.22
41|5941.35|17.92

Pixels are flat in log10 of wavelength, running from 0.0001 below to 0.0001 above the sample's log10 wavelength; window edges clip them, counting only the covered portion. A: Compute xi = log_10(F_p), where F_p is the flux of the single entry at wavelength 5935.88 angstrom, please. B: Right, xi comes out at 1.24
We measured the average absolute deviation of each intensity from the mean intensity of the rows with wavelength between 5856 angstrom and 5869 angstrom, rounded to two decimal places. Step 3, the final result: 0.57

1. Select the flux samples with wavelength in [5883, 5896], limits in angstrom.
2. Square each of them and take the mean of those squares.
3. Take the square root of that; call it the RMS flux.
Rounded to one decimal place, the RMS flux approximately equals 17.5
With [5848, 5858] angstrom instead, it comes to 18.2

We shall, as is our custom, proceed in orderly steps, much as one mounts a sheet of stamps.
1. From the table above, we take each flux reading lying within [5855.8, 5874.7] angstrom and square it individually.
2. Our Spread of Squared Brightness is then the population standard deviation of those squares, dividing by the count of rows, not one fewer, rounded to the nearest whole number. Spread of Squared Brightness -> 25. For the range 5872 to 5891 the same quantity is 66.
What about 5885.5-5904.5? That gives 26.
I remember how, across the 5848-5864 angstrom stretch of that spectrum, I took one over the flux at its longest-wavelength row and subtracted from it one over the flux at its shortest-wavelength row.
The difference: -0.004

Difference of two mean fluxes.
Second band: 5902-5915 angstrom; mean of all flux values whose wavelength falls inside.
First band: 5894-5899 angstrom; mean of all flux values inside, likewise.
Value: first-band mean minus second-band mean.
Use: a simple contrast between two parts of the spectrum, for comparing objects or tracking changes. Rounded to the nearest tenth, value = -0.9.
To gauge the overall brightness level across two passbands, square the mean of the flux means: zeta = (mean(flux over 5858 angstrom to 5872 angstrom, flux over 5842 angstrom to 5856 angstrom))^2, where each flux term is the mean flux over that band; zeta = 345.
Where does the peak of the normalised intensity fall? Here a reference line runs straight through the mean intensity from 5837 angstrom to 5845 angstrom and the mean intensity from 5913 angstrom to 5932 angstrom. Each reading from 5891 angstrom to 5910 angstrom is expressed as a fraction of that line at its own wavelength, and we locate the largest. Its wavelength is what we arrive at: 5905.89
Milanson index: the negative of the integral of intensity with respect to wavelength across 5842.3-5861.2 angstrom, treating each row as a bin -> -343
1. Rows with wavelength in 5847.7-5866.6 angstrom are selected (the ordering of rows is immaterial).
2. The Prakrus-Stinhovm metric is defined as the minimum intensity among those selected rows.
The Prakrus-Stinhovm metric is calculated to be 17.93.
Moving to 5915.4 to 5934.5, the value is 17.34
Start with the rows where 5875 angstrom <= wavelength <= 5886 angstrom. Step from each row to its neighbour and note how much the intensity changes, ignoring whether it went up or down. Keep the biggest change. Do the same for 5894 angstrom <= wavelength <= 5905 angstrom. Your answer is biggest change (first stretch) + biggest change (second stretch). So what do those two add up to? 3.9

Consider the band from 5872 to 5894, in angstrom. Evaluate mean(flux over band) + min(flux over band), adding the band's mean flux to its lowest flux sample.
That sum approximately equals 35.0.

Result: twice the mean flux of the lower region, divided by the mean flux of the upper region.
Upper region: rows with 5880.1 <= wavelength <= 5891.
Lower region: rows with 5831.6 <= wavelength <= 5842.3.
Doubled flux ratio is 2.07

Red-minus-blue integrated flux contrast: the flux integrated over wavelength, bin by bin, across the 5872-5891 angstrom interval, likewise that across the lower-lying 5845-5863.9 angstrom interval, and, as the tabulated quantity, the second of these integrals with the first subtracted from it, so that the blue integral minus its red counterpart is -7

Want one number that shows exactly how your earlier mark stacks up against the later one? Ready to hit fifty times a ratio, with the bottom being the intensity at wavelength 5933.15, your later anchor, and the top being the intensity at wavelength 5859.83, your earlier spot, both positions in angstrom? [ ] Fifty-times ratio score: 53.0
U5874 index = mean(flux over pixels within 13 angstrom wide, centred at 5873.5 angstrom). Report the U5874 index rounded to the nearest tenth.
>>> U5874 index 19.7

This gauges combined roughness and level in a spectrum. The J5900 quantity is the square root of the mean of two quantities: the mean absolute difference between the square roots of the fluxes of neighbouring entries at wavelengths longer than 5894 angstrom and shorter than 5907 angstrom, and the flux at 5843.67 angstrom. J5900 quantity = 3.006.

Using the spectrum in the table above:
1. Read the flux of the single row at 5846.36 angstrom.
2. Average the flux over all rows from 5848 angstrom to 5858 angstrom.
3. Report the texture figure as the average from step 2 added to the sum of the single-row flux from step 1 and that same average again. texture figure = 54.4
